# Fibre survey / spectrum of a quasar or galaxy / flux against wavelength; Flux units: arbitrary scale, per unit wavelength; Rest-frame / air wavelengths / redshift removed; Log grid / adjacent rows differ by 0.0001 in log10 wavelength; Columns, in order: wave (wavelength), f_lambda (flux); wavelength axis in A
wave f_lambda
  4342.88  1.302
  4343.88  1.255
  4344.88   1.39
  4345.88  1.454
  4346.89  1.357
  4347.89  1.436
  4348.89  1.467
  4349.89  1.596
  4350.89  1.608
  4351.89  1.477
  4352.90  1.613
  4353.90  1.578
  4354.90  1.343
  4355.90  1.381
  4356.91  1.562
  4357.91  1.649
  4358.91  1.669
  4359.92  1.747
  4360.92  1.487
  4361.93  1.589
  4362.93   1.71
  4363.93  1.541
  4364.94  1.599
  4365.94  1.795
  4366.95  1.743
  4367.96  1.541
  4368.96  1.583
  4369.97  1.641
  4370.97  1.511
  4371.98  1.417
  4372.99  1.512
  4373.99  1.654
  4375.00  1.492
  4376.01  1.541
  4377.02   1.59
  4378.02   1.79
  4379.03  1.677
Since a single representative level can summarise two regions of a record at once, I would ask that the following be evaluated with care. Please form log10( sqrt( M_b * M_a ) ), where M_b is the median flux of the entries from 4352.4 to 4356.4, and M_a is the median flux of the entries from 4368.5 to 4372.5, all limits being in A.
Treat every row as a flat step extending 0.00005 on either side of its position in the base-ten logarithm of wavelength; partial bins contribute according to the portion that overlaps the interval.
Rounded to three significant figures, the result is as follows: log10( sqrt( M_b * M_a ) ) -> 0.180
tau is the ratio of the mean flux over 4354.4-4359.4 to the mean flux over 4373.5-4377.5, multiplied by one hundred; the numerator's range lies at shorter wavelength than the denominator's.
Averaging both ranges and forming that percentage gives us 97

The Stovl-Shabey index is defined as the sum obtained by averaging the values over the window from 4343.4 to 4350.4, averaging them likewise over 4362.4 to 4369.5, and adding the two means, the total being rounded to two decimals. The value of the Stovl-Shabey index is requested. 3.07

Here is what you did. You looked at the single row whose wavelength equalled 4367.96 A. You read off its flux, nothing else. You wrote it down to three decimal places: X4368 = 1.541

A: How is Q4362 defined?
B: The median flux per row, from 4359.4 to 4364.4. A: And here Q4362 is 1.59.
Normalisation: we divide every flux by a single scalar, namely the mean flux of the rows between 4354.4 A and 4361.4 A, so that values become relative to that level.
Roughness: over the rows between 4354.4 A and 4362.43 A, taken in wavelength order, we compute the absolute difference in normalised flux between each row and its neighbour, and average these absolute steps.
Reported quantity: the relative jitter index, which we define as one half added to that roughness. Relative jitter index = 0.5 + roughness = 0.571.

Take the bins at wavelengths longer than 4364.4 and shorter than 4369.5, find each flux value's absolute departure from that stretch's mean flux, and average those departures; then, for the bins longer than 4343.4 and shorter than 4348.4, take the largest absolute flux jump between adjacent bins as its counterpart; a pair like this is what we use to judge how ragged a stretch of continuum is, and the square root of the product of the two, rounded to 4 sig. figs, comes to 0.1123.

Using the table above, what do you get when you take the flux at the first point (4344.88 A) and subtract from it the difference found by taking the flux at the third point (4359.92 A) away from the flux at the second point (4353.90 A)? 1.56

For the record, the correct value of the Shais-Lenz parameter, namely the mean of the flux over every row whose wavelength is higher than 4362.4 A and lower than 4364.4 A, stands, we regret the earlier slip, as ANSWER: 1.63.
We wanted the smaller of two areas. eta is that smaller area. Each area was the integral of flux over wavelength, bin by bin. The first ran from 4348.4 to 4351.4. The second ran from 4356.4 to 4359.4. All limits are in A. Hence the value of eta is 4.68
